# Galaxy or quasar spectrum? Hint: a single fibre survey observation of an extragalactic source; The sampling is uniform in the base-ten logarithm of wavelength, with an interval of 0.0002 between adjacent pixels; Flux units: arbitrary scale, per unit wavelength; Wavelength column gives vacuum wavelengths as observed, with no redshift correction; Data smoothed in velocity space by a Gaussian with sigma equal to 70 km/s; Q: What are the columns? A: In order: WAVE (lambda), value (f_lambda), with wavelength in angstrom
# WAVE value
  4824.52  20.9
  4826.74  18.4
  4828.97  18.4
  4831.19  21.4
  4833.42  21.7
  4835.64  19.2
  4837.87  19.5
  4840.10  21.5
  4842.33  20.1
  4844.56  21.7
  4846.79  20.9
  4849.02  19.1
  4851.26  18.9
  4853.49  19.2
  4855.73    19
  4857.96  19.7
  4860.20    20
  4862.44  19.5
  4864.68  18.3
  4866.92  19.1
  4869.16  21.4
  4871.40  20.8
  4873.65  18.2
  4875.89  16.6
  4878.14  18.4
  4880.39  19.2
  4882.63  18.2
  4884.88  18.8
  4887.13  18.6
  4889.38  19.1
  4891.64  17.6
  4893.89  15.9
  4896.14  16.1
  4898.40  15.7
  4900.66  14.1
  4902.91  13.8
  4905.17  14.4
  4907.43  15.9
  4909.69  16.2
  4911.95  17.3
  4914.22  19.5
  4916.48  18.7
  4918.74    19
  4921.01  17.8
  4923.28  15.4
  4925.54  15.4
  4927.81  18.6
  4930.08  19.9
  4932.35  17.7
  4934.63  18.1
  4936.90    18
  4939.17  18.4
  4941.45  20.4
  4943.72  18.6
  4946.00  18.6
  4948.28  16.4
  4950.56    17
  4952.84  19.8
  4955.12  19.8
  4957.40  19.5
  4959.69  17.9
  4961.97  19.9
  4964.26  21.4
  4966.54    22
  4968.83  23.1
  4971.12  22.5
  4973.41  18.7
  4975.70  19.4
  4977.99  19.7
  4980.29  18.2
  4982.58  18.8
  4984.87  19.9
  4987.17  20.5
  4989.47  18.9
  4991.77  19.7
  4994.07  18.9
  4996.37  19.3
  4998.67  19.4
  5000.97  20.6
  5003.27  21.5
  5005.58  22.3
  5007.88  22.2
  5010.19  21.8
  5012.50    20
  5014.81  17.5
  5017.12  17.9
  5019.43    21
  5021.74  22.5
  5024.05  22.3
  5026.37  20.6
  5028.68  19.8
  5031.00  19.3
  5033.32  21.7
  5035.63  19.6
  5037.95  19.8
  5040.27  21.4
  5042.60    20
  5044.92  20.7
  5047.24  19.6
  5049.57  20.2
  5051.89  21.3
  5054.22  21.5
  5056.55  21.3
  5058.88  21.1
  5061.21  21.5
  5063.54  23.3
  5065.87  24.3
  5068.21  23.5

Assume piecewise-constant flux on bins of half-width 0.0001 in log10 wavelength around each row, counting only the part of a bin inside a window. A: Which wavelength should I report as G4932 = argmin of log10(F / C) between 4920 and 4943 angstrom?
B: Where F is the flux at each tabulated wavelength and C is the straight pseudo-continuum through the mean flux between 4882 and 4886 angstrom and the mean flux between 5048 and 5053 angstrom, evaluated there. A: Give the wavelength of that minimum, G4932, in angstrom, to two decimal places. 4925.54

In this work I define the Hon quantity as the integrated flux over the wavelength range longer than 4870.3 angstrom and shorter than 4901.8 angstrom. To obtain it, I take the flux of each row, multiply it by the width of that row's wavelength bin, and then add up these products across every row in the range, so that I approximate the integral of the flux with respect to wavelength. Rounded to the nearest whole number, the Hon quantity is 556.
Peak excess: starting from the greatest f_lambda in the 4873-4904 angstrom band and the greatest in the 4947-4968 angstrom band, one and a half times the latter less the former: 13.8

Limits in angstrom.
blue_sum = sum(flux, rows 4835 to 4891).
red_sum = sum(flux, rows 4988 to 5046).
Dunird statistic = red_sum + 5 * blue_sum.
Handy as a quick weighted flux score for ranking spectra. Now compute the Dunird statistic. 2934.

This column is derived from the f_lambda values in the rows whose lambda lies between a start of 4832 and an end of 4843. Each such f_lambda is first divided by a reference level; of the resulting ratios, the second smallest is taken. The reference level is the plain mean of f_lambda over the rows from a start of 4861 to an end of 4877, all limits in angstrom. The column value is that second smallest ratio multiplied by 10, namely 10.2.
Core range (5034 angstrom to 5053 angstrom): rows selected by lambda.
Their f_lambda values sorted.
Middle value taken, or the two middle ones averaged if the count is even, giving 20.1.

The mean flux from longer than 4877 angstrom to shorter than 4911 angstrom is 16.8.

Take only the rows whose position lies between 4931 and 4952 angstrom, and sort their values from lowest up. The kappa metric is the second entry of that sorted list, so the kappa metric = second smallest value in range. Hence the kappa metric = 17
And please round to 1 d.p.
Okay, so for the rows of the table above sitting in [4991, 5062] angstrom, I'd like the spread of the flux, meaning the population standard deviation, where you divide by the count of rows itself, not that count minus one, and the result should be 1.3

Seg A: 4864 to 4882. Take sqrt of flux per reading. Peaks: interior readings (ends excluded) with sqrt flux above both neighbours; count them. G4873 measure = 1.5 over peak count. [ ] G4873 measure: 1.50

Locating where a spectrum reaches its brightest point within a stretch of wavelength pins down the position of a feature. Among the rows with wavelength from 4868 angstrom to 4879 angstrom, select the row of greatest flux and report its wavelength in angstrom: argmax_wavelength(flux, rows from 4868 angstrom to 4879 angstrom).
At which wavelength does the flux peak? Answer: 4869.16 angstrom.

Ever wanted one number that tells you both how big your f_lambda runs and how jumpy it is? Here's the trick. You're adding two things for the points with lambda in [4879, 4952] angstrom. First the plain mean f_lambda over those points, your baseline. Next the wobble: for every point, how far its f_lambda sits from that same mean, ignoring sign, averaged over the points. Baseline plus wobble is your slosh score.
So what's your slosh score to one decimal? 18.9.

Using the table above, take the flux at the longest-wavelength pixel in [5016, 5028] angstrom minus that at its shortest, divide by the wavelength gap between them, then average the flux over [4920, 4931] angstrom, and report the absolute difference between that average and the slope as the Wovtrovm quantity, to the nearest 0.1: 17.1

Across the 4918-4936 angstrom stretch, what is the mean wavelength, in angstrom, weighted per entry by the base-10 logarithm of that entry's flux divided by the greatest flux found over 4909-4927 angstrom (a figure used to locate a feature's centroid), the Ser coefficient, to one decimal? 4925.8 angstrom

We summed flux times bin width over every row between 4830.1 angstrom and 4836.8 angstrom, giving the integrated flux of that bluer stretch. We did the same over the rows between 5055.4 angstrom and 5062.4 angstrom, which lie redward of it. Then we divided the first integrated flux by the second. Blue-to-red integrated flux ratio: 0.93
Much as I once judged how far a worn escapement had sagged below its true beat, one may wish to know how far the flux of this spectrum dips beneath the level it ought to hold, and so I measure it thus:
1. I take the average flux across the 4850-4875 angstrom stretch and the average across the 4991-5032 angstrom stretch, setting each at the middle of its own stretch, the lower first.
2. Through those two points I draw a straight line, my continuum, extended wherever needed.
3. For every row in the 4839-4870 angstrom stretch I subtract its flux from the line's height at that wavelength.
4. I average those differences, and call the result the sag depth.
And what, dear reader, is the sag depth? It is -0.5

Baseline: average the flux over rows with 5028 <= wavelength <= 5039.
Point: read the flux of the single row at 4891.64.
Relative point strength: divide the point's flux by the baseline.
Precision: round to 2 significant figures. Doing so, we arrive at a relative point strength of 0.88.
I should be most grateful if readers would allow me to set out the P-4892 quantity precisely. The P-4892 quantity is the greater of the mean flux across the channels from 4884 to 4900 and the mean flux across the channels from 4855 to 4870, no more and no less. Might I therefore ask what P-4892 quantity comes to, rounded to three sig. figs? 19.6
